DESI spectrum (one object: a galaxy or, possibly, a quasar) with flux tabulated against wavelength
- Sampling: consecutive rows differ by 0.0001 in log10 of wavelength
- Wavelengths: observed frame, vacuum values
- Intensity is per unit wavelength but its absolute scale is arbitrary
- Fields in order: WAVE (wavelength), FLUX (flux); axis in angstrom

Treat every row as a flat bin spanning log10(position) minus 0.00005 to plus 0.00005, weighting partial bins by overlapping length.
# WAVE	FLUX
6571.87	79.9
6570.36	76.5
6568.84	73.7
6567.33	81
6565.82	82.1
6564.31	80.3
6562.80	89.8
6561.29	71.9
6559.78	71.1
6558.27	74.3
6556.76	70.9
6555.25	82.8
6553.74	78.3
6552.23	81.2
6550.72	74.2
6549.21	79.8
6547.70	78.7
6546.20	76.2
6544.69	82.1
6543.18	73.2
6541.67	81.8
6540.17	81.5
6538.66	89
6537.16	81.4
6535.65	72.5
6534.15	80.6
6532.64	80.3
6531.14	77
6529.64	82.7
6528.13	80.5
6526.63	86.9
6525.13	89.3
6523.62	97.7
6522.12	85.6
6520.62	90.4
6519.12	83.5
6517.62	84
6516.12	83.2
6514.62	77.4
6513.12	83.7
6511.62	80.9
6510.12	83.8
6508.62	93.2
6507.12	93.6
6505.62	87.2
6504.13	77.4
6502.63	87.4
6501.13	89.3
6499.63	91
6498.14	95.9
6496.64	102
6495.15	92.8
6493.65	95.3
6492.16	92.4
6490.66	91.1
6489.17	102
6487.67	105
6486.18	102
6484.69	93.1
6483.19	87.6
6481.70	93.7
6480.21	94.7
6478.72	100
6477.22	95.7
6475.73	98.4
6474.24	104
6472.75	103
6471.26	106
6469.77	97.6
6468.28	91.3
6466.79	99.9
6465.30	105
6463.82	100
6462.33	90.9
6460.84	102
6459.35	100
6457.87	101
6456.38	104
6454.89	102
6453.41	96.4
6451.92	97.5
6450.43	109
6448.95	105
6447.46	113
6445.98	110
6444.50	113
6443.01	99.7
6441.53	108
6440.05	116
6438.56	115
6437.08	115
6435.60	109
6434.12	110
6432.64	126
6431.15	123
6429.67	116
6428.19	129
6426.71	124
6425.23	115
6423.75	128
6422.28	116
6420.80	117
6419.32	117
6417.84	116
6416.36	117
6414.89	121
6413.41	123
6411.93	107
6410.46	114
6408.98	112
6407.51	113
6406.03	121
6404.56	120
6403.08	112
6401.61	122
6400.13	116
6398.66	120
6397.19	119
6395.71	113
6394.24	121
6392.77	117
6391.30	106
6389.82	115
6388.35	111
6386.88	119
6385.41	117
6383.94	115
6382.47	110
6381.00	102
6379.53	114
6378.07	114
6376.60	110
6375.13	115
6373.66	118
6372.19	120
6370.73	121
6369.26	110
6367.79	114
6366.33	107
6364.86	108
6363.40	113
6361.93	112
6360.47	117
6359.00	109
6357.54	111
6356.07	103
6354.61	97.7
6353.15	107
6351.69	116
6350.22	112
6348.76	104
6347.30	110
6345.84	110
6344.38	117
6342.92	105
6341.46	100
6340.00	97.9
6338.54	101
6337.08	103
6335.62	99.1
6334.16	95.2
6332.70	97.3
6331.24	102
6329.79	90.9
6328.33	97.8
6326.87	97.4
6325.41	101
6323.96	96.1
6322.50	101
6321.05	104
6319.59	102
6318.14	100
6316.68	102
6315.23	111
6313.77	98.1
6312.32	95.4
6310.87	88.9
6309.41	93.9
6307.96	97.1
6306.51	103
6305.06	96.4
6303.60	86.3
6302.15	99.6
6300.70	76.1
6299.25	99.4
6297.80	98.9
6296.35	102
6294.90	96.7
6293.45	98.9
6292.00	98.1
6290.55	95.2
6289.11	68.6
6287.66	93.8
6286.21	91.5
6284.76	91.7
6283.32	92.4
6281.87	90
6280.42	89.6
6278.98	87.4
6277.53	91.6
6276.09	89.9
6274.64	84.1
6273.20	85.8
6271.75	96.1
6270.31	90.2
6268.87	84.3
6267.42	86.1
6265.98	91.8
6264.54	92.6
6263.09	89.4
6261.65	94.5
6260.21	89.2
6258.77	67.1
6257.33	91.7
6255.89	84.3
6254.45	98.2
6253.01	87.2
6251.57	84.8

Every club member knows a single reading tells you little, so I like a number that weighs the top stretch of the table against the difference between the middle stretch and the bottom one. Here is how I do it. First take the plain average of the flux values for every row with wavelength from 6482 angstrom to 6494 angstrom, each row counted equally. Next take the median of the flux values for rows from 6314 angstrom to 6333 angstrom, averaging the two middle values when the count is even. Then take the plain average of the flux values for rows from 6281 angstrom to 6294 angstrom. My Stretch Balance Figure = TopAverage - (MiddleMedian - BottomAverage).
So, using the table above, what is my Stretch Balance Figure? 86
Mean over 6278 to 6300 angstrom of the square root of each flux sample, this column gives 9.6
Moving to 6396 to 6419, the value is 10.8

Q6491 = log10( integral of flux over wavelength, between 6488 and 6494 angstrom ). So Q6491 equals 2.76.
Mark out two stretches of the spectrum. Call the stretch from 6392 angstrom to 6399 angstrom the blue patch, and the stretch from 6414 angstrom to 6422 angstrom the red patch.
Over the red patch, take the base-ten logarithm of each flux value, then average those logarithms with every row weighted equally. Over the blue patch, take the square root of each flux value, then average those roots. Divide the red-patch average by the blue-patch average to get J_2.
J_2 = 0.191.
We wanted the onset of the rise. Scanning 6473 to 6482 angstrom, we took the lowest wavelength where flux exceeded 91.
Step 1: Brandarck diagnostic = 6474.24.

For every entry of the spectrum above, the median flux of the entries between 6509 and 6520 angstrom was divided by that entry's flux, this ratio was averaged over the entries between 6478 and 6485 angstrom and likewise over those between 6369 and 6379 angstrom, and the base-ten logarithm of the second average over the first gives -0.09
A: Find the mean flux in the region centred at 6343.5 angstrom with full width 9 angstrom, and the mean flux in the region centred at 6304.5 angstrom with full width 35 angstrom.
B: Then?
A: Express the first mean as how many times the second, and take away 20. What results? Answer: -18.9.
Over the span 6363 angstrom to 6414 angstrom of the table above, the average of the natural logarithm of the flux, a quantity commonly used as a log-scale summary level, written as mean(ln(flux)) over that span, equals 4.74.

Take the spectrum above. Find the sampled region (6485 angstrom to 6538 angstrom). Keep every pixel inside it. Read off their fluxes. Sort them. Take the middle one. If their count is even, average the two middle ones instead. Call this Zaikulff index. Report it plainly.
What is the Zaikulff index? 87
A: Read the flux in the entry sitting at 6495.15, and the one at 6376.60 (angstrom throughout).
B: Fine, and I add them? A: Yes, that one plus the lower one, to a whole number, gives 203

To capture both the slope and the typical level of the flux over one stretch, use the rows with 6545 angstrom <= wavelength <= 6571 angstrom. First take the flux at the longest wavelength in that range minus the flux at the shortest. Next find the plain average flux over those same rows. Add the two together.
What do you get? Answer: 78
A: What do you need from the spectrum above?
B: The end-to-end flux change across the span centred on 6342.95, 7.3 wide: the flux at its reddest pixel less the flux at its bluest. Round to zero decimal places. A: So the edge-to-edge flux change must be 12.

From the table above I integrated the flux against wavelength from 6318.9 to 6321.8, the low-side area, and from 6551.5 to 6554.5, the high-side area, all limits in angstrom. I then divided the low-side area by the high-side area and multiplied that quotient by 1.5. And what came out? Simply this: 1.87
